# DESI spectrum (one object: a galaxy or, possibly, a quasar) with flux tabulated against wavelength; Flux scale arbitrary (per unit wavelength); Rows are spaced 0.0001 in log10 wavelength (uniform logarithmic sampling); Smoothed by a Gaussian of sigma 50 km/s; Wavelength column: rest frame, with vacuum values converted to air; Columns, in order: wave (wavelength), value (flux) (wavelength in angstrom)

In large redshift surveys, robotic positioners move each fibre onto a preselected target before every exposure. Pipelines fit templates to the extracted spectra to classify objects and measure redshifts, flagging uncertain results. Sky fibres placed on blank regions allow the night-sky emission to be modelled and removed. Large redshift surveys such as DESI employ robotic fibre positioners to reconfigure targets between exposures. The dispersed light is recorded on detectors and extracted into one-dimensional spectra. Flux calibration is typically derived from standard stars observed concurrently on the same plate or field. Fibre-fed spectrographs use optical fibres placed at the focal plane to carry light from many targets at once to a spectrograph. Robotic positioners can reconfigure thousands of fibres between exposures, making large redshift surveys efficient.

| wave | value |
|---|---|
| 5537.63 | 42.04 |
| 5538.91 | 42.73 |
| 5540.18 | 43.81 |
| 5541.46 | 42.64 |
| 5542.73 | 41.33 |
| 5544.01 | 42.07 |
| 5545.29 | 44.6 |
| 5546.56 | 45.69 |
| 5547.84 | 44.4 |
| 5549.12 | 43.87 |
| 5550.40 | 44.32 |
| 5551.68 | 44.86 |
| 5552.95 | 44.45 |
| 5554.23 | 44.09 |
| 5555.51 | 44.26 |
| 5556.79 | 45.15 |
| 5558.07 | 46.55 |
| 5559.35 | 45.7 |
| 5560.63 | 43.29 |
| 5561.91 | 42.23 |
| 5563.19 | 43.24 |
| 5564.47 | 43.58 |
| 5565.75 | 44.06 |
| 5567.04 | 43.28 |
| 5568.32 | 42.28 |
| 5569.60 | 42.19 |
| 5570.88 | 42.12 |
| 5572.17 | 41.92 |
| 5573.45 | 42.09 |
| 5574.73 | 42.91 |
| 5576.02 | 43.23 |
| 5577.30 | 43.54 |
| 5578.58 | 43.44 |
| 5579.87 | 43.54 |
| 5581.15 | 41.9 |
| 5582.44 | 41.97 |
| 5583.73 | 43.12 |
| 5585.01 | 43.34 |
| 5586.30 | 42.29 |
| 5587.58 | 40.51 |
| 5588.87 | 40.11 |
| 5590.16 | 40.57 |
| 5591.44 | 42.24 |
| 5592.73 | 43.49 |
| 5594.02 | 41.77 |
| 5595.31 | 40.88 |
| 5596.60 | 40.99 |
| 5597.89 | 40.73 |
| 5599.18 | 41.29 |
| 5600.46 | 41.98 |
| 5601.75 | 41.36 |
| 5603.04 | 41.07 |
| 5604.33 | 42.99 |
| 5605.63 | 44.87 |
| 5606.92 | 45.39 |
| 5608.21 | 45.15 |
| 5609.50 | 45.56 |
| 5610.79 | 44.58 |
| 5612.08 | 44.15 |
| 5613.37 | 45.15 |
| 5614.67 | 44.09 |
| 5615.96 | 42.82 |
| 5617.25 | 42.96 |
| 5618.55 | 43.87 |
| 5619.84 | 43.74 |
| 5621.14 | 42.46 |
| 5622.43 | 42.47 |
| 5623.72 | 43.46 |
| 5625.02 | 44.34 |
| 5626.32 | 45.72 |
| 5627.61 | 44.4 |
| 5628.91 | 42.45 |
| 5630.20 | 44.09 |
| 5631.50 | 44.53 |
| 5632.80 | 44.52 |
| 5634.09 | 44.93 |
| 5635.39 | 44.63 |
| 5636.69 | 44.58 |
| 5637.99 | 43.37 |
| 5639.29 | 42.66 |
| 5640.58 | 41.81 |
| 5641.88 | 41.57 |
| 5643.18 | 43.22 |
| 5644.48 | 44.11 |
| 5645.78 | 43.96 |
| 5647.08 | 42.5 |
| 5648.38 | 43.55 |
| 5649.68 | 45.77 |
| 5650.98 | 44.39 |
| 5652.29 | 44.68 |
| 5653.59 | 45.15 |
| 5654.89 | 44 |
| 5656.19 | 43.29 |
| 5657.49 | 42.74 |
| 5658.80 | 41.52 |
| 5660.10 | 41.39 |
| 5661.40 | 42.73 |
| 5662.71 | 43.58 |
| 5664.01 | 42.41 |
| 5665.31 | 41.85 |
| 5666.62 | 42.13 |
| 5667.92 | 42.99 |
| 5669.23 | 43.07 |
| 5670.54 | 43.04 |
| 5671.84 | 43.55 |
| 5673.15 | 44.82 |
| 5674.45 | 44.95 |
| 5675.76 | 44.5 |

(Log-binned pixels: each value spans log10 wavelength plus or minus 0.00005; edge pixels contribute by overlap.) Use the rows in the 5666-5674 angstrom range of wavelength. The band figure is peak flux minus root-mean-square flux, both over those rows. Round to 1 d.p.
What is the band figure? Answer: 1.5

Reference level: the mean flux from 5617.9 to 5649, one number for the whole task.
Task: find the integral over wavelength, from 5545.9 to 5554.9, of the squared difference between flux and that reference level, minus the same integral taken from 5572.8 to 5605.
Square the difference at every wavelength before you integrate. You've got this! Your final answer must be -107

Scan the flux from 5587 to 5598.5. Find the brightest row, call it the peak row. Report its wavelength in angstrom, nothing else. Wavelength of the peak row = 5592.73 angstrom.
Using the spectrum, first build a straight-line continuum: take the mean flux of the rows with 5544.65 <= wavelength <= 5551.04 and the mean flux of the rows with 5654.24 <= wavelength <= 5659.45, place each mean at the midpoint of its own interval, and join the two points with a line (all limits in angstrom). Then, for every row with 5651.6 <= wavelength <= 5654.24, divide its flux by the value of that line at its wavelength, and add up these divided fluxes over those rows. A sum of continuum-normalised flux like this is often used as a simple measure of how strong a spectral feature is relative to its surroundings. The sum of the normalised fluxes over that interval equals 2.09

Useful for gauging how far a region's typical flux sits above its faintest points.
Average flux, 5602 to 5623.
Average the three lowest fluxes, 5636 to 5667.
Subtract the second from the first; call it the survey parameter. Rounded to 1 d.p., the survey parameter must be 2.3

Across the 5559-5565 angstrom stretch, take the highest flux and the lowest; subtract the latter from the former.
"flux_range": 3.47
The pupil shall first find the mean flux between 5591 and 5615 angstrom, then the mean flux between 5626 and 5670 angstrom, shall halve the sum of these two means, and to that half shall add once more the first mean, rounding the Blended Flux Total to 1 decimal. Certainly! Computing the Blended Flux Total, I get 86.3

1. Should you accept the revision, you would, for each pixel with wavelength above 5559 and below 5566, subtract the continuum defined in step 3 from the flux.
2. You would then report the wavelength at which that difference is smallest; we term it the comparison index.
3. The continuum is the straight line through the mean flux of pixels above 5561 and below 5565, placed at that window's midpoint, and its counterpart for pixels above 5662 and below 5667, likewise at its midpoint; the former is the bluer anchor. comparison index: 5561.91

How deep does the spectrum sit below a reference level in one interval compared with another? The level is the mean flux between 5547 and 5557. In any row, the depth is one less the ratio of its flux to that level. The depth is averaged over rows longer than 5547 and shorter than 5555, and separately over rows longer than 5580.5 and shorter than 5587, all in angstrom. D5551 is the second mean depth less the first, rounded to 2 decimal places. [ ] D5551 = 0.04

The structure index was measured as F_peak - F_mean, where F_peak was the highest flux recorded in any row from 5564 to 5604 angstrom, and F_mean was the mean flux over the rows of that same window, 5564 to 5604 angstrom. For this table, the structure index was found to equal 1.87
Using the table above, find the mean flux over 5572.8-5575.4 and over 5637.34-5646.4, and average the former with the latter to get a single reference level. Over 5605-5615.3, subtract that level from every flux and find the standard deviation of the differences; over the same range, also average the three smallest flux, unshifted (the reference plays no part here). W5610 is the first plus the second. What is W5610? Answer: 44.8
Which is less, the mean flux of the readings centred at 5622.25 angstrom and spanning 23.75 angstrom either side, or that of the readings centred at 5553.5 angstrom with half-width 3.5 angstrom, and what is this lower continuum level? 43.6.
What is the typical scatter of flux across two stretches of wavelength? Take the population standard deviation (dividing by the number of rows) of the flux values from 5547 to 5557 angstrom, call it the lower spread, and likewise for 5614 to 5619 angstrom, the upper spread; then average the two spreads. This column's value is 0.47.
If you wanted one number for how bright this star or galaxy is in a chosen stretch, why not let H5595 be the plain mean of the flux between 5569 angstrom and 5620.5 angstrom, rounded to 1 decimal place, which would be 42.7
